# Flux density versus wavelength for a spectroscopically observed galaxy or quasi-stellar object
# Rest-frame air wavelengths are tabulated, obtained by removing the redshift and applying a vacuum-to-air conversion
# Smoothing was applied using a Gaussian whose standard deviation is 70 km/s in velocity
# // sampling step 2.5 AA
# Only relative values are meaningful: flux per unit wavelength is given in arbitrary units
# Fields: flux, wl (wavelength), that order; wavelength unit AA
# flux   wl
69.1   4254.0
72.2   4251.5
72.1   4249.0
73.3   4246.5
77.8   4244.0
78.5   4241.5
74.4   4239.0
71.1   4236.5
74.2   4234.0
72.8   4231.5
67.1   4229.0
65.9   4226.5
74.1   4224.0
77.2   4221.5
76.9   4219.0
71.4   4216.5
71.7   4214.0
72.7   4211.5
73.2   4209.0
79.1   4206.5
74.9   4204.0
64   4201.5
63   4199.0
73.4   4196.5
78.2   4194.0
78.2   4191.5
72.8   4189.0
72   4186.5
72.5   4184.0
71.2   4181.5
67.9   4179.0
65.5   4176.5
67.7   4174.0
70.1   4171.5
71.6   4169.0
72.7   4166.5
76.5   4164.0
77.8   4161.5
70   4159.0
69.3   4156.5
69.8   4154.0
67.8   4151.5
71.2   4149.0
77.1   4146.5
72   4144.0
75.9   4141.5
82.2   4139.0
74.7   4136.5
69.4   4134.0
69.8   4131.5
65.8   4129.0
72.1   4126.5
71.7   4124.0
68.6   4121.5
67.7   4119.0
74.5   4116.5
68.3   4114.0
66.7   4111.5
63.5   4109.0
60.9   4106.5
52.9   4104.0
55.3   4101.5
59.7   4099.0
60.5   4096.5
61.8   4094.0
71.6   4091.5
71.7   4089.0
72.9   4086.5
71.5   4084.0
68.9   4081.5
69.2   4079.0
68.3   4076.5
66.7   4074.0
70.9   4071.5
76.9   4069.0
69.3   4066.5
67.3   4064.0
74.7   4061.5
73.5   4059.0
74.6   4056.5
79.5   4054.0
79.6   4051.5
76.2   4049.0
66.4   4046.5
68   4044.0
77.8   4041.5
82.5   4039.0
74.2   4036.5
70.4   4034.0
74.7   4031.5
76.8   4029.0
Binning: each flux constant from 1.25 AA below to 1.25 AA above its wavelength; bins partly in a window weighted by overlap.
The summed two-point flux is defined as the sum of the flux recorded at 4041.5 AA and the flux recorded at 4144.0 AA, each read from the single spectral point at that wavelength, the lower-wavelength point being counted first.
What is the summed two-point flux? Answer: 150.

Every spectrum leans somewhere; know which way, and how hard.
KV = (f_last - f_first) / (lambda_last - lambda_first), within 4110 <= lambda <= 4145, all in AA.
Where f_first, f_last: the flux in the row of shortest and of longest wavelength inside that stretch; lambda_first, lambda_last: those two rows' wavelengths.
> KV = 0.16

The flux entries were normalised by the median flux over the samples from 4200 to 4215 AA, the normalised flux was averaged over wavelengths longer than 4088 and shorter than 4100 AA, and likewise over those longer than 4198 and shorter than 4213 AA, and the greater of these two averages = 0.98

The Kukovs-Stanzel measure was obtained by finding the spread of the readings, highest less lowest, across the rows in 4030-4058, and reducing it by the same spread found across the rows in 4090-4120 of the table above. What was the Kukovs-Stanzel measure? -5.5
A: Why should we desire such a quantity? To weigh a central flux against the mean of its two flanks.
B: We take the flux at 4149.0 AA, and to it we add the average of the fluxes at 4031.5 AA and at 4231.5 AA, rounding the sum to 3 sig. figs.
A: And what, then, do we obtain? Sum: 145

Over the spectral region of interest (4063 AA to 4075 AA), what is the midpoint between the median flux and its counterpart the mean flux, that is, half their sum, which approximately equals 69.8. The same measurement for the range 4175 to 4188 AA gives 70.5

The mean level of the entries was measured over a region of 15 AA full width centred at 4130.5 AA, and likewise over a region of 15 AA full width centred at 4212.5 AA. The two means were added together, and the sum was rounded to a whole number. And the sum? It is 145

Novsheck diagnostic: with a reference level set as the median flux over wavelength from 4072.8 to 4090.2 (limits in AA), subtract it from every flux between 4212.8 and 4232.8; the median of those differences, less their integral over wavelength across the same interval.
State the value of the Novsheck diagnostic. -56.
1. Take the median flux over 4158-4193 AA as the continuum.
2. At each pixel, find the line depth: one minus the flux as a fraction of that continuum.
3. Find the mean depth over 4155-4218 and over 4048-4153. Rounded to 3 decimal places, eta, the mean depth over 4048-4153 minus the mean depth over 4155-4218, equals 0.029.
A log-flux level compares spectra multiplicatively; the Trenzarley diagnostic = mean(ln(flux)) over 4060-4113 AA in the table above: 4.20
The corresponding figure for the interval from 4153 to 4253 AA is 4.28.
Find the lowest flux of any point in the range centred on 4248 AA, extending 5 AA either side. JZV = 72.1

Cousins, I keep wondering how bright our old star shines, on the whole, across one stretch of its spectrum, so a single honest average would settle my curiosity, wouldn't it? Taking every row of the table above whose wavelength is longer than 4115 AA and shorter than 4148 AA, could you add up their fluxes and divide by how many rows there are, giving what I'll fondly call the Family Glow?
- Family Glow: 72.4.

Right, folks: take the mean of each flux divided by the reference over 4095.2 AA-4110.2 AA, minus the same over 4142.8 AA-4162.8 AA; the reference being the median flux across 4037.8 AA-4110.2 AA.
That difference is -0.19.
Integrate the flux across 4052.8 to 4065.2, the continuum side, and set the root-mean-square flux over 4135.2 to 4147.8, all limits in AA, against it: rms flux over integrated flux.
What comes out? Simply 0.083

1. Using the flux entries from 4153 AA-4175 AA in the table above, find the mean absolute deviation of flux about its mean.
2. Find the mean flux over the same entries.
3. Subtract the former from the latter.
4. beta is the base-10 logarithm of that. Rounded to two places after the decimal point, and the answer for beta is 1.84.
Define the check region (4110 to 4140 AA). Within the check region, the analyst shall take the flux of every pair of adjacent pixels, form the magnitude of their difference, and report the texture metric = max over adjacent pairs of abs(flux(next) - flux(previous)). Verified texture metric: 7.5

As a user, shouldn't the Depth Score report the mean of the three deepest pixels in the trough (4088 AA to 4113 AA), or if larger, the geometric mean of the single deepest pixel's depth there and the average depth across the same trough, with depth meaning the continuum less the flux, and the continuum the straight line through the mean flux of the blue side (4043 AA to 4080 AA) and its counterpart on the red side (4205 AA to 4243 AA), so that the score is 16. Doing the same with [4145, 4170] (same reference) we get 4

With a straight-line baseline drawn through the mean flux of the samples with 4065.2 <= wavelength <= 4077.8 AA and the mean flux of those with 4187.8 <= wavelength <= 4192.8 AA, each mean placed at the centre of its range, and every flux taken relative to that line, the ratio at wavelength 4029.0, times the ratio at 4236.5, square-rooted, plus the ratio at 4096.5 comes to 1.86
